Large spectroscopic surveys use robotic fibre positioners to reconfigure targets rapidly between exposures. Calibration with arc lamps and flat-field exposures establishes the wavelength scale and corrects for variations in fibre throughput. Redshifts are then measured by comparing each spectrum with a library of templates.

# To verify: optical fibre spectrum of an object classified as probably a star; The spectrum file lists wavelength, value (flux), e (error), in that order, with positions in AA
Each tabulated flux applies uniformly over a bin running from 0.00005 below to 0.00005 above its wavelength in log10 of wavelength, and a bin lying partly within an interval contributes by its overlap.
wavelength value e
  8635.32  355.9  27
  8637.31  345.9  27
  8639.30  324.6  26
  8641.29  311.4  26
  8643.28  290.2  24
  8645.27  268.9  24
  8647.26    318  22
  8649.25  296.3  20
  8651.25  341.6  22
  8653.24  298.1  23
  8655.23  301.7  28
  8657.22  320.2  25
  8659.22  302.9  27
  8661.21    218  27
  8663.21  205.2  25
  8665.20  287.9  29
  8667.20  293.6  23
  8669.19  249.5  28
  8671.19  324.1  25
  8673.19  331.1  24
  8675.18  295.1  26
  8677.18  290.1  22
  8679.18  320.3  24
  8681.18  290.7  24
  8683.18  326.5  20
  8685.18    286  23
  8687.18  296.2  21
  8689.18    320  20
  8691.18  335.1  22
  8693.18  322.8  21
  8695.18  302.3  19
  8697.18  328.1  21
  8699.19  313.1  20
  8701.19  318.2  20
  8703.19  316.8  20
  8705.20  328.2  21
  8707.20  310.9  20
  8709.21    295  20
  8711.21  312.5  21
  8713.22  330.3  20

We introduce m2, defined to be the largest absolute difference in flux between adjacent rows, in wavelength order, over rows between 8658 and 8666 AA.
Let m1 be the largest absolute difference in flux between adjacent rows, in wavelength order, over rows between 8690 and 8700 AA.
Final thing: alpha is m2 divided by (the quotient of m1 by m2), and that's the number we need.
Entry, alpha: 279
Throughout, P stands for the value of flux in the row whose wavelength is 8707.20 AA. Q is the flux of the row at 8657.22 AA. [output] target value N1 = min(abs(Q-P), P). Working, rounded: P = 310.9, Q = 320.2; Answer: 9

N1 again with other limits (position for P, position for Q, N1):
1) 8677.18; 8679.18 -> 30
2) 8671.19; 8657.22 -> 4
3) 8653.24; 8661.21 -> 80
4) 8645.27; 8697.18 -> 59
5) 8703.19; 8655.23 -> 15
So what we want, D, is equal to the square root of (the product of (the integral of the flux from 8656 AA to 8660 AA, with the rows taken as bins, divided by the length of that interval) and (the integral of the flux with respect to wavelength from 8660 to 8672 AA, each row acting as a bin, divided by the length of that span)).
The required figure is 286.0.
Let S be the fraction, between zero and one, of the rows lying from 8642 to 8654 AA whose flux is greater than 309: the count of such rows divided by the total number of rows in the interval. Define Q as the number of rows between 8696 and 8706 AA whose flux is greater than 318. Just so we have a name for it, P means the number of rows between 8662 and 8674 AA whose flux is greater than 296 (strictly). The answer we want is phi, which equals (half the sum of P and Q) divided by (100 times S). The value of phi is 0.0750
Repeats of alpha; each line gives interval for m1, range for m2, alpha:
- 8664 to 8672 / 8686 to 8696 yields 8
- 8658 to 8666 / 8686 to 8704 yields 8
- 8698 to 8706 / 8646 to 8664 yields 632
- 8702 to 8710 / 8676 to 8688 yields 95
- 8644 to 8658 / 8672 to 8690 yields 33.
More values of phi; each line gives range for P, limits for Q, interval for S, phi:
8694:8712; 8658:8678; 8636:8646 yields 0.0833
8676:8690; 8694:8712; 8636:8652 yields 0.0560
